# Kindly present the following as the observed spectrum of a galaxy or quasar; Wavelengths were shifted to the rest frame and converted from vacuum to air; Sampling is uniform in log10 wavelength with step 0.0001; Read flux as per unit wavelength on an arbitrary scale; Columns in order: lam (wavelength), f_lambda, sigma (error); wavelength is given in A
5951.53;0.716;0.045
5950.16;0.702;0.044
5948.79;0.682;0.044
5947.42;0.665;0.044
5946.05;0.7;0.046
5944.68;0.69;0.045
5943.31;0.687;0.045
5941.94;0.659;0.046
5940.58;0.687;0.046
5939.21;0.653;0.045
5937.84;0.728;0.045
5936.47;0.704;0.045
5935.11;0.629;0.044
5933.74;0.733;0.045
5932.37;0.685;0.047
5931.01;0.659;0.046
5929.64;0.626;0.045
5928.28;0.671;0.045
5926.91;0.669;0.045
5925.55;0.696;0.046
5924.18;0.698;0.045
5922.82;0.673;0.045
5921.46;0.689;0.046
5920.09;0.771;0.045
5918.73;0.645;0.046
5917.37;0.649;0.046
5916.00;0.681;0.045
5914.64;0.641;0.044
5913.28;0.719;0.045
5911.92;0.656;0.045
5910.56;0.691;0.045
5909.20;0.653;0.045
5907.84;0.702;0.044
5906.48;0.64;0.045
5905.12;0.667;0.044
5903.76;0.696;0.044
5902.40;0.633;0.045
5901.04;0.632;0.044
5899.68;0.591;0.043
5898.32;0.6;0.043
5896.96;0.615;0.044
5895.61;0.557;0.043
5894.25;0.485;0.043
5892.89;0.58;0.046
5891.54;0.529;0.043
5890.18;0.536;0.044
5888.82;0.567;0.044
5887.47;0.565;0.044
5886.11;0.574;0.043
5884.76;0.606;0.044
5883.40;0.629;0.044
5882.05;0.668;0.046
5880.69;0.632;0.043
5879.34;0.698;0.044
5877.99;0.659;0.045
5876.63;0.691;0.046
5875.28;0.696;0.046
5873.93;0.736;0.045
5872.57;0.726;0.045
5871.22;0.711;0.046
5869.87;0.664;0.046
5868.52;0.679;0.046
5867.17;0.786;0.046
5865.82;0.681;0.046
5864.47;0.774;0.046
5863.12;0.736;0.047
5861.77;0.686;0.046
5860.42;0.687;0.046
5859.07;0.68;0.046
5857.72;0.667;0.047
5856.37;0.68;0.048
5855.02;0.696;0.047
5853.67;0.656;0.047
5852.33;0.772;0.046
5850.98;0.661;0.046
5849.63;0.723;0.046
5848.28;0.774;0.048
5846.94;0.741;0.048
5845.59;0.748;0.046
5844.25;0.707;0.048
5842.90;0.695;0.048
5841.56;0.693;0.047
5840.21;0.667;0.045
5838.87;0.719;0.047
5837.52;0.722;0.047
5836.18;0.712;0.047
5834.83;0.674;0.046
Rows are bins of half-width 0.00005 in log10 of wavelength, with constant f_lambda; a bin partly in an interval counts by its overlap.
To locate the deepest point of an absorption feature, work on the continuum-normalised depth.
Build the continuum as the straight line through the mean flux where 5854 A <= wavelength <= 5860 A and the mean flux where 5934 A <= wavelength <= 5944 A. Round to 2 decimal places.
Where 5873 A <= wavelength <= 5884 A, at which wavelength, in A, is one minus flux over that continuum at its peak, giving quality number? 5883.40 A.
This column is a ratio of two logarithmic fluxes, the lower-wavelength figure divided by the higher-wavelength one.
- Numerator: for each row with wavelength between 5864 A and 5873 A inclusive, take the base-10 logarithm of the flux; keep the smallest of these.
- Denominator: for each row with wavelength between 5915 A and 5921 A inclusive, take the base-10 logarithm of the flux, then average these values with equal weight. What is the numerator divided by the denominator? 1.1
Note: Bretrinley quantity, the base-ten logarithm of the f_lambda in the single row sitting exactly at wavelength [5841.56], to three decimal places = -0.159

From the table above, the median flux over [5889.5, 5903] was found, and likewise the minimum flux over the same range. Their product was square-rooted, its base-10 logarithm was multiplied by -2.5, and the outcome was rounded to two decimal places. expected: 0.68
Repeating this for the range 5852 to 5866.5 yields 0.43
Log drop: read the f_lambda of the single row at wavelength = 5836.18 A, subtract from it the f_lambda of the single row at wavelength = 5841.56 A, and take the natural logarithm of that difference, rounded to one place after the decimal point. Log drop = -4.0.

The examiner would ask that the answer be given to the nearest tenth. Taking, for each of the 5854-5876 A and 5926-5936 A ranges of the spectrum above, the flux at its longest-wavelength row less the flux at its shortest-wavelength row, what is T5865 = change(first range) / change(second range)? 0.0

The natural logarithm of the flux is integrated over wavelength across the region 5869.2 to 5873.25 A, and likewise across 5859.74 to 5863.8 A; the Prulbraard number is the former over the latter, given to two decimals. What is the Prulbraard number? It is 1.01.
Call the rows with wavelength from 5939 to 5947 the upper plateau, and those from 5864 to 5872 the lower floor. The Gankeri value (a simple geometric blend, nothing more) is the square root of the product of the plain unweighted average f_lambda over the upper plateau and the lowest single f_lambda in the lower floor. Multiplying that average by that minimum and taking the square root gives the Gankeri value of 0.672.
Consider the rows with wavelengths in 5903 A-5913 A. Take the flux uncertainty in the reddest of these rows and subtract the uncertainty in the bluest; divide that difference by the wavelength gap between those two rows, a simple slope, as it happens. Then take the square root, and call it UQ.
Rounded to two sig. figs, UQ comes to 0.011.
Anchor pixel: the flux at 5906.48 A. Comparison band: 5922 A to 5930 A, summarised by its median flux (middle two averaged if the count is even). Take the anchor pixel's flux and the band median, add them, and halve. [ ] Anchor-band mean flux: 0.66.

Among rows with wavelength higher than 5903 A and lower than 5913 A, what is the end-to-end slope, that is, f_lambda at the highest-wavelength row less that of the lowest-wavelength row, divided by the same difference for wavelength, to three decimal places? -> -0.005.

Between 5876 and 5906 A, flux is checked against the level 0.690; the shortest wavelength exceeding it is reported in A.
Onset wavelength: 5876.63 A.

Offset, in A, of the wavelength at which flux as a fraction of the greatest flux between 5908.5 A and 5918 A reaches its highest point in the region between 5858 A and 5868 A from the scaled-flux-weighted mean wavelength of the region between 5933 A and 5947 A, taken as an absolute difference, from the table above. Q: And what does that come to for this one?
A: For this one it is 72.7 A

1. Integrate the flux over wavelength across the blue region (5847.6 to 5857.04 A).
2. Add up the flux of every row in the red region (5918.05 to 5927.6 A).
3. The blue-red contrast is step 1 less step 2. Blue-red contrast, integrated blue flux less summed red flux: 1.85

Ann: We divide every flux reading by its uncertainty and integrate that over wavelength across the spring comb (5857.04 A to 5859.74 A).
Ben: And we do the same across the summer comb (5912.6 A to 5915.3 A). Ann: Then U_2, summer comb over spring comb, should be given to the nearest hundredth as 1.06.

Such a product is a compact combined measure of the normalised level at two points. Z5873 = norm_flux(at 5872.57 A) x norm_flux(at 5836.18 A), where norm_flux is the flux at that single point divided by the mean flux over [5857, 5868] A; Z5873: 1.02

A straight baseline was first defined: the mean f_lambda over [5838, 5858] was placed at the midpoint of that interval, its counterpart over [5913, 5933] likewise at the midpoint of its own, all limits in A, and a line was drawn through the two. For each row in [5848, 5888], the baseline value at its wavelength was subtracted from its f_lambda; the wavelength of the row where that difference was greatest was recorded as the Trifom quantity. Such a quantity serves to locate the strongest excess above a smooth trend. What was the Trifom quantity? 5867.17 A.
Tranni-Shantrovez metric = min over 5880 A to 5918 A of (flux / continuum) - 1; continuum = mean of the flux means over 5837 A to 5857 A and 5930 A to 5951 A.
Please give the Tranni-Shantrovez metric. -0.30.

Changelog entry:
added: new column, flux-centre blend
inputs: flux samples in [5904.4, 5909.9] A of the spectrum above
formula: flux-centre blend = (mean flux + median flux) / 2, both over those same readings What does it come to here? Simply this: 0.663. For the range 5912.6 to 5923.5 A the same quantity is 0.680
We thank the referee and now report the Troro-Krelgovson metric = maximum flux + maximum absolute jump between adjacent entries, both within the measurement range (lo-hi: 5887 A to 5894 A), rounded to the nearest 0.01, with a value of 0.63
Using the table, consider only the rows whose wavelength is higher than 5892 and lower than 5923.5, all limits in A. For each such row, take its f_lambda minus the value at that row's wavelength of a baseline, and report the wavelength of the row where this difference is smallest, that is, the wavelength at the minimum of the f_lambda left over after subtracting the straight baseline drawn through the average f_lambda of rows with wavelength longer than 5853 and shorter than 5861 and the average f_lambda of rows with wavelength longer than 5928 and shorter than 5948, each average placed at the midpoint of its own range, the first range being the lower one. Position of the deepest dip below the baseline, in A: 5894.25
